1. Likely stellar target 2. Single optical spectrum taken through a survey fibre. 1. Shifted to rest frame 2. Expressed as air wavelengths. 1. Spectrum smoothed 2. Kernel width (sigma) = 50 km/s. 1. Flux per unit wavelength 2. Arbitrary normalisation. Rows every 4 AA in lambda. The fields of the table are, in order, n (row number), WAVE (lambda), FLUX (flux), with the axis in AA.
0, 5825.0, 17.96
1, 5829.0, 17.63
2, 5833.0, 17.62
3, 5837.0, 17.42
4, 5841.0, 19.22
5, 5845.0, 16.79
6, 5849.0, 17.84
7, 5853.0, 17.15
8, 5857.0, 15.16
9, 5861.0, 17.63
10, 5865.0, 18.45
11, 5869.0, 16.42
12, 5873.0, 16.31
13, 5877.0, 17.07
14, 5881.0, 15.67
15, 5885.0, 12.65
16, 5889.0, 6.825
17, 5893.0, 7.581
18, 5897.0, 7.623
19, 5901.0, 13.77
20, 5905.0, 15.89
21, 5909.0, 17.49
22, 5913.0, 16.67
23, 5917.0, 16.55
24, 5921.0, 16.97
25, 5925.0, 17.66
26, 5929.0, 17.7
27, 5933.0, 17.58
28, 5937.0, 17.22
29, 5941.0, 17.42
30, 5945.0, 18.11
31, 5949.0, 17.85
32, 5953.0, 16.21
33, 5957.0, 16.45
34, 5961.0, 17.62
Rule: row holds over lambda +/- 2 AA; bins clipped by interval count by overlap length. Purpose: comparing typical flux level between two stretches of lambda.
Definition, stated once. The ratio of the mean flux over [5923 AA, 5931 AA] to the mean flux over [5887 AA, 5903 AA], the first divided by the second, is 1.98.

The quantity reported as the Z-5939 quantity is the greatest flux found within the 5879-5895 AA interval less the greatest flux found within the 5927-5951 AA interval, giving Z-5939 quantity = -2.4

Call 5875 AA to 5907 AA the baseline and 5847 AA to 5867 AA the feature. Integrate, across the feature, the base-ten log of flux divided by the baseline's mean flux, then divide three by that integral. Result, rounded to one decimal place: 1.0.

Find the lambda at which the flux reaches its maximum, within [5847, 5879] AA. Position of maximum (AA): 5865.0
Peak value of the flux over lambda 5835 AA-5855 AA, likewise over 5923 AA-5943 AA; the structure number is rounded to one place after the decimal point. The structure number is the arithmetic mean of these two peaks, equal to 18.5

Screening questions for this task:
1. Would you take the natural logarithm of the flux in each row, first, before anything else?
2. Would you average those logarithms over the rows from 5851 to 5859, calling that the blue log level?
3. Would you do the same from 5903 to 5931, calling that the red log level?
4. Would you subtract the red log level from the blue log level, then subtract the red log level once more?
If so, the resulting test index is -2.88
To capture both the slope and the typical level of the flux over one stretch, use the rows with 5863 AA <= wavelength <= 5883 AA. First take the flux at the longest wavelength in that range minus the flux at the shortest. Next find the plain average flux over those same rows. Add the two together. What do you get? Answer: 14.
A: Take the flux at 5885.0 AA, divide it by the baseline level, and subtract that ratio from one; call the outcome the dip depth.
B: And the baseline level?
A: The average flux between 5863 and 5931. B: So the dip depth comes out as 0.14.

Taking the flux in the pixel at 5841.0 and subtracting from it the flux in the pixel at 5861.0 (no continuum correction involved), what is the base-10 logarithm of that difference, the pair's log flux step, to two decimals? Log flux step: 0.20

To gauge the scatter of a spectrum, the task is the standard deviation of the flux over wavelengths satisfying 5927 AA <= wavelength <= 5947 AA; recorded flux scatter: 0.3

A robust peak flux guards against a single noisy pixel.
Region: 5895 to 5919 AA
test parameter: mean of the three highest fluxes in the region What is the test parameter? 16.9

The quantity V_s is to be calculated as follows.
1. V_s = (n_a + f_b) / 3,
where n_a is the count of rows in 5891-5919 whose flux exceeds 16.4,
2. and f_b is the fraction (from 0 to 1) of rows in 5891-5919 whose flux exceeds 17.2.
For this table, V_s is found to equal 1.0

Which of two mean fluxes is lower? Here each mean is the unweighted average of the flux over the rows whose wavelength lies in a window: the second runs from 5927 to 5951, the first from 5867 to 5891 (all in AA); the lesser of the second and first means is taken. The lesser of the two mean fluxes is 14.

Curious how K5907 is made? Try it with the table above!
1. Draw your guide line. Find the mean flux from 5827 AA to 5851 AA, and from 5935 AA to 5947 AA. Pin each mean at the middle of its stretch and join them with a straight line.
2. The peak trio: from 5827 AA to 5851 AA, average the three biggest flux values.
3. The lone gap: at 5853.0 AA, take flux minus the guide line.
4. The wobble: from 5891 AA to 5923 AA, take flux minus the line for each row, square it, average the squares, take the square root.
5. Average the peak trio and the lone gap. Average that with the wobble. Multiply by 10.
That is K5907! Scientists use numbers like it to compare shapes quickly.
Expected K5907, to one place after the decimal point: 70.5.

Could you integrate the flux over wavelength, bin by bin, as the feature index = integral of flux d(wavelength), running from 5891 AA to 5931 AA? 592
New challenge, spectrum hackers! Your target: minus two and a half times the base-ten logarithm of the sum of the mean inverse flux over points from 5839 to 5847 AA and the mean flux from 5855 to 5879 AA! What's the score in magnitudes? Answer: -3.07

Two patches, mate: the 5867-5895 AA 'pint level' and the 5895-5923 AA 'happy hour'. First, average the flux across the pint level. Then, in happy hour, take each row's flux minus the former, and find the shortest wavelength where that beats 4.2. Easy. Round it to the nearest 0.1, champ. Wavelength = 5909.0 AA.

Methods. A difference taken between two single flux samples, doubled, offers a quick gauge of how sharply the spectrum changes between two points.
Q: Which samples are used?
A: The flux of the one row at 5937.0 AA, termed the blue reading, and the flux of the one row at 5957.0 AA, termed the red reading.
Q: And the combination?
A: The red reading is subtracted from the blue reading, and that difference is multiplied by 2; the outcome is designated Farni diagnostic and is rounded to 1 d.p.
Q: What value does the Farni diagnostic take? 1.5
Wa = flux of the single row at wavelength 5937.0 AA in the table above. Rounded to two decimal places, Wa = 17.22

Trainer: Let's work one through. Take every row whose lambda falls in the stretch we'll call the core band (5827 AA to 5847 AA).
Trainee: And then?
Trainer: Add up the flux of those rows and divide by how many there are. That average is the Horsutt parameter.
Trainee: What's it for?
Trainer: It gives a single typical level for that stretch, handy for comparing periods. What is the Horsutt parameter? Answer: 17.7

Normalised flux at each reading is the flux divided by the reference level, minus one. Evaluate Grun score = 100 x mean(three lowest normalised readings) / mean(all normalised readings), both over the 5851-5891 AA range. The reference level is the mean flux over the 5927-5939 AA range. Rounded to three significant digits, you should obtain 275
